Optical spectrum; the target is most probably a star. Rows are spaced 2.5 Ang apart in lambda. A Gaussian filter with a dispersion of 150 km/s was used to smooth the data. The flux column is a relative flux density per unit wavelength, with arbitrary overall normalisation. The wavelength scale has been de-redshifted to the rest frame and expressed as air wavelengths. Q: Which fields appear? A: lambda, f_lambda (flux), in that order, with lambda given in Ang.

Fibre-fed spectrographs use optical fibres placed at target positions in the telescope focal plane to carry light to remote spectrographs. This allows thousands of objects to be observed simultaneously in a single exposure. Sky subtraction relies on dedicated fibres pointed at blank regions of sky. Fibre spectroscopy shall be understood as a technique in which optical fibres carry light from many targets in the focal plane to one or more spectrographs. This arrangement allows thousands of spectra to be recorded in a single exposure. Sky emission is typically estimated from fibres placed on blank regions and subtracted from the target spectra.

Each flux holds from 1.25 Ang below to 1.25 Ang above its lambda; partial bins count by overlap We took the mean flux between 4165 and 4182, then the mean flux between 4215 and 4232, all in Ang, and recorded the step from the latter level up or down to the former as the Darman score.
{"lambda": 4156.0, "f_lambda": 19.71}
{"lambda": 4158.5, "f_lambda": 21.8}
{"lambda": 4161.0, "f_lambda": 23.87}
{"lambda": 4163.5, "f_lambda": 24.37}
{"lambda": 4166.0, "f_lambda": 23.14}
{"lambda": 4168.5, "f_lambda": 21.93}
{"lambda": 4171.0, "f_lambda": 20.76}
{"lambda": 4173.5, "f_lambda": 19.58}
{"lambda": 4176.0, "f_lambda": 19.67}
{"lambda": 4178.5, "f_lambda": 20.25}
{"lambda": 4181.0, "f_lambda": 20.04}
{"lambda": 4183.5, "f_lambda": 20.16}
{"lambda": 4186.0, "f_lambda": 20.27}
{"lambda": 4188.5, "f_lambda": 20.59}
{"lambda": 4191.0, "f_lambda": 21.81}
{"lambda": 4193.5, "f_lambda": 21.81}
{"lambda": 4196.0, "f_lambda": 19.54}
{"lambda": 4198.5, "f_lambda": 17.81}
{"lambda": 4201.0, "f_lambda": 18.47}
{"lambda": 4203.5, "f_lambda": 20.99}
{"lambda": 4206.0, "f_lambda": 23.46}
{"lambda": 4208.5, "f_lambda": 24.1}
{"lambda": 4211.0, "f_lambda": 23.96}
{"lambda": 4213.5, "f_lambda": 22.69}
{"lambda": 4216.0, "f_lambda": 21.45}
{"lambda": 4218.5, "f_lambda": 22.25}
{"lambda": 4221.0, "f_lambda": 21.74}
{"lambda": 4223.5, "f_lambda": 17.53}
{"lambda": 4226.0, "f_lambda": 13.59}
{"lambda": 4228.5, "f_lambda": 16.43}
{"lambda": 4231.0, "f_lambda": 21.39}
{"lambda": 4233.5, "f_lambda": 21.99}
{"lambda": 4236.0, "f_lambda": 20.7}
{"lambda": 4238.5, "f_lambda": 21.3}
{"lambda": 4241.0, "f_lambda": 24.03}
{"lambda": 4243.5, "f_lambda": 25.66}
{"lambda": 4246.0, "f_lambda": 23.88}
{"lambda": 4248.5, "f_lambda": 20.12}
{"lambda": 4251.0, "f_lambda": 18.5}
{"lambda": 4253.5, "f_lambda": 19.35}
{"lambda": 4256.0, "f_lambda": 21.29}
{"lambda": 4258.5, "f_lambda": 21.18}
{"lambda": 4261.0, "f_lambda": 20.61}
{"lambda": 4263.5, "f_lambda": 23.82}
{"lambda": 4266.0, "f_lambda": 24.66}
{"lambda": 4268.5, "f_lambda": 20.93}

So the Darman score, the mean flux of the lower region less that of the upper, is 1.6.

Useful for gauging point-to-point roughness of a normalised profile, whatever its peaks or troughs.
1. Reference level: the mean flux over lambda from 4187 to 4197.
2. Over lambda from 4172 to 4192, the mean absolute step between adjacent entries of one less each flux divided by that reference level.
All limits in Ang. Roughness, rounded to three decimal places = 0.018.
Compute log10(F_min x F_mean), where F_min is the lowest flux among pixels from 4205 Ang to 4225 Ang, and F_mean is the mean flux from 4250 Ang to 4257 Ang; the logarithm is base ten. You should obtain 2.54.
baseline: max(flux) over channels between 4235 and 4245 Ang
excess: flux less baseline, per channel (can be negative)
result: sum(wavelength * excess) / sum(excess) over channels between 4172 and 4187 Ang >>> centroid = 4179.6 Ang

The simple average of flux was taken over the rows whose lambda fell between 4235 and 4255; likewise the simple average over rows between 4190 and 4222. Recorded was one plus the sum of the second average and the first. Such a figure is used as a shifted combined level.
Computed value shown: 44.2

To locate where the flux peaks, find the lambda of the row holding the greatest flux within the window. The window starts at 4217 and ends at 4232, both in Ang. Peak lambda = 4218.5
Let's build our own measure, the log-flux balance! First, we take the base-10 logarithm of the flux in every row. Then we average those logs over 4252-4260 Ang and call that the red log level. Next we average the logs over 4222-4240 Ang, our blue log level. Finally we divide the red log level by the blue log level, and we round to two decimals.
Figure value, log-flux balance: 1.03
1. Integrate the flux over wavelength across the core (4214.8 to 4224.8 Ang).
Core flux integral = 207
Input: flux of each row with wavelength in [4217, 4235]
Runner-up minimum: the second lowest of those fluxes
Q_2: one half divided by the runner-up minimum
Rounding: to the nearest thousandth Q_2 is 0.030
